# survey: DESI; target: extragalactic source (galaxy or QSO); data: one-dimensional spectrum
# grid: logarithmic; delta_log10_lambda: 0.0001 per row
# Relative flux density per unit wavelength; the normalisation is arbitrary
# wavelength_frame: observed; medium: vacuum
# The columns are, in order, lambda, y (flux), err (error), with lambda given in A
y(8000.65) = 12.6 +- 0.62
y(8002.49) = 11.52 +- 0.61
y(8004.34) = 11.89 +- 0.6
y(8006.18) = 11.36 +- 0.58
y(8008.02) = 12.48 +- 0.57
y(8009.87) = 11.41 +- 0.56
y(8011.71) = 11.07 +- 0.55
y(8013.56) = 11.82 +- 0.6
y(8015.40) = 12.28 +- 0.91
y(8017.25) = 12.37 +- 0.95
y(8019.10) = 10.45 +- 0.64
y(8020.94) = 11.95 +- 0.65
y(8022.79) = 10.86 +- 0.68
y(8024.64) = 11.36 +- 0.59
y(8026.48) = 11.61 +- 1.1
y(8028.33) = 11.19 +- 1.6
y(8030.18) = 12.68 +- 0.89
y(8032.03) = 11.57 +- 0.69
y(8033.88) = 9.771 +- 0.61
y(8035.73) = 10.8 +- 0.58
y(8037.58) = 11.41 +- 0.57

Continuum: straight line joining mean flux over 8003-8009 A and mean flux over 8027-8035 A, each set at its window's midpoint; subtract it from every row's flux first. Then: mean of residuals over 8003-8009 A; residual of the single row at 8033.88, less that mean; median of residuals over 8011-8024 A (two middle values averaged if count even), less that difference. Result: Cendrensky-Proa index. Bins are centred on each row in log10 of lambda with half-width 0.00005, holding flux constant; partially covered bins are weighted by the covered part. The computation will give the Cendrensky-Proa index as 1.6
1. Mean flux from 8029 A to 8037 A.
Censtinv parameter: 11.2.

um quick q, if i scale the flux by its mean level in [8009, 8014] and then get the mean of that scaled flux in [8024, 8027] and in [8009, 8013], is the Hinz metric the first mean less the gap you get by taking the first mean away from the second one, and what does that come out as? 1.03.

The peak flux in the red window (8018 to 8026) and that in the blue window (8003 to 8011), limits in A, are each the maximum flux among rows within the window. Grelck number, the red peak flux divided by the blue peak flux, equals 0.96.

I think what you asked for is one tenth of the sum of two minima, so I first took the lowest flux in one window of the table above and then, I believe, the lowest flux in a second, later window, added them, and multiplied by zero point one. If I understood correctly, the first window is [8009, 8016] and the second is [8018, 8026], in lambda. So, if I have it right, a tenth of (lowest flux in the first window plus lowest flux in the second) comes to 2.15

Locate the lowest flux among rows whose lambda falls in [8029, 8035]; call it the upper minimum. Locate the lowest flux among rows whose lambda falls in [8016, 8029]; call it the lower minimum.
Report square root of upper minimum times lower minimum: 10.1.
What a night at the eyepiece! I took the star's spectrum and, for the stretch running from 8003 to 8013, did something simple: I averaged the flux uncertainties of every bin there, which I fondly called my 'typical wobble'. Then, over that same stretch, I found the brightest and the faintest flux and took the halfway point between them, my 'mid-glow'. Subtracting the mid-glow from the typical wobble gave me -11.2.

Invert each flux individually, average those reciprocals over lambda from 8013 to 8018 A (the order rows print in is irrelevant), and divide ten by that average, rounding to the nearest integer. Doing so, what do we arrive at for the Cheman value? 122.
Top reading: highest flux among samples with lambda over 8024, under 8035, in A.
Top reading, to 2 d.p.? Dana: 12.68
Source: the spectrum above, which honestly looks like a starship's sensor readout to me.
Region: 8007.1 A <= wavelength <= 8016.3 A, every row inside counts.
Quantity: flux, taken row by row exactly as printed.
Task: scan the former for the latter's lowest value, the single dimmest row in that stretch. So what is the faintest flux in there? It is 11.07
